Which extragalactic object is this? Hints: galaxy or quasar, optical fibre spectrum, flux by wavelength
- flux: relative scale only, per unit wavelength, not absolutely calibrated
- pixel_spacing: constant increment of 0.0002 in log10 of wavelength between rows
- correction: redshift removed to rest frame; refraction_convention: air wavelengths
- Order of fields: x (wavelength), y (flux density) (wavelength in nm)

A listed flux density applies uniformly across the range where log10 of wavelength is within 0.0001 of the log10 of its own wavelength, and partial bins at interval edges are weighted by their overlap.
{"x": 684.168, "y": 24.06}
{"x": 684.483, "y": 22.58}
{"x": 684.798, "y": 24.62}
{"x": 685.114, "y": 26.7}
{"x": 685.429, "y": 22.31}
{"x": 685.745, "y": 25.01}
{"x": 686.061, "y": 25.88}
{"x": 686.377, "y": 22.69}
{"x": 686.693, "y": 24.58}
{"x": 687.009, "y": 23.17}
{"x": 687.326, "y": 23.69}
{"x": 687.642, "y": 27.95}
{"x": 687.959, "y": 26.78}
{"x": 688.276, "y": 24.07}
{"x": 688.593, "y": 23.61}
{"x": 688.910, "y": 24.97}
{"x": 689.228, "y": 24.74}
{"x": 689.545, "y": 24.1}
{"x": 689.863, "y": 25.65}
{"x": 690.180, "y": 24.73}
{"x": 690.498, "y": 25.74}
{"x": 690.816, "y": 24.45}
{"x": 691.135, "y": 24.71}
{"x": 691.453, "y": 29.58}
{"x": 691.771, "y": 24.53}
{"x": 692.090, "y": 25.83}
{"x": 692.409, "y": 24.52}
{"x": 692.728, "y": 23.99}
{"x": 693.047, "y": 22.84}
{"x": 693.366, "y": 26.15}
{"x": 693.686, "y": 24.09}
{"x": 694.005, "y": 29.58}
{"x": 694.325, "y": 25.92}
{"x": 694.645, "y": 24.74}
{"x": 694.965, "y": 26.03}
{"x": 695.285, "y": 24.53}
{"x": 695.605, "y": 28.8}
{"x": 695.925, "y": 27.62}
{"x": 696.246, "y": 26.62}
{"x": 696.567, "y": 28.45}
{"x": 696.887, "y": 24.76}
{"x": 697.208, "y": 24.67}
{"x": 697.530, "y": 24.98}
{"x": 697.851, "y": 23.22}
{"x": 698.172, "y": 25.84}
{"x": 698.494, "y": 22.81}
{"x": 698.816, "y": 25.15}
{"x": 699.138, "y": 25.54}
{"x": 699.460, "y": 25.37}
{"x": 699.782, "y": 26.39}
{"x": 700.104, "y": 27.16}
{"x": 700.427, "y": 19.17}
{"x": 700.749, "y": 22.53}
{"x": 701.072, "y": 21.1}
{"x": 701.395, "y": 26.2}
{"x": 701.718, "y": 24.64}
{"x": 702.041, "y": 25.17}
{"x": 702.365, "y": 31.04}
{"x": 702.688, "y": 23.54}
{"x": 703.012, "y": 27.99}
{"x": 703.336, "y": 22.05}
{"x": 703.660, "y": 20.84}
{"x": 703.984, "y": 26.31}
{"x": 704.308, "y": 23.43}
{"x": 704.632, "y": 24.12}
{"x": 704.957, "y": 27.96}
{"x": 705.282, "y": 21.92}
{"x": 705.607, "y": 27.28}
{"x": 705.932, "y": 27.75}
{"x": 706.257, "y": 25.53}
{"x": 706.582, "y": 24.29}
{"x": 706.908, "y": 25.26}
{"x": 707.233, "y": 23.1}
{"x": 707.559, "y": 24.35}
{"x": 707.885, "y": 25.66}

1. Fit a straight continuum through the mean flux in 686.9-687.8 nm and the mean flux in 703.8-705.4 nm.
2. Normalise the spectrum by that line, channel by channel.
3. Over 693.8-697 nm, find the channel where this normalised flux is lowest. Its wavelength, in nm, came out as 695.285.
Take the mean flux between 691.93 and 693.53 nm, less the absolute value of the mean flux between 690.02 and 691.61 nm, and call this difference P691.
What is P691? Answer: -1.2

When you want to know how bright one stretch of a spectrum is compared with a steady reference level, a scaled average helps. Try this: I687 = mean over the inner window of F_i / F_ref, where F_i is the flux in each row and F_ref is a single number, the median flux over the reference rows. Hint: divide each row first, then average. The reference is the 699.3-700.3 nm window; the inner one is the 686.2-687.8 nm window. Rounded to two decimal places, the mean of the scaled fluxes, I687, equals 0.93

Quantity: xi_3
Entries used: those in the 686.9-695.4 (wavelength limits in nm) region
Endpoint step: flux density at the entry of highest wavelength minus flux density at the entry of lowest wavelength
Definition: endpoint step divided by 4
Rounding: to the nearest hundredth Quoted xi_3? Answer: 0.34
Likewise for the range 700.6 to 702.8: 0.25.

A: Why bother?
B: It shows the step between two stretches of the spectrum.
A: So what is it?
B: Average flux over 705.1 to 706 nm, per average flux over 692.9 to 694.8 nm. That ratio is 1.00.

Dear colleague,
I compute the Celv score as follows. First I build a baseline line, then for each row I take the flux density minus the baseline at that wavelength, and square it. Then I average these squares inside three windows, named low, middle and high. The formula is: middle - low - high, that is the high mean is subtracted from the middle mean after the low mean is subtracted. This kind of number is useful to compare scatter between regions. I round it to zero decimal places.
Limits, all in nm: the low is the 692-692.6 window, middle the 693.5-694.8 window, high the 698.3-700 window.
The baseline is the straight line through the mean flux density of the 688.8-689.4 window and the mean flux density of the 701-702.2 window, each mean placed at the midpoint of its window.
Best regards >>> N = 4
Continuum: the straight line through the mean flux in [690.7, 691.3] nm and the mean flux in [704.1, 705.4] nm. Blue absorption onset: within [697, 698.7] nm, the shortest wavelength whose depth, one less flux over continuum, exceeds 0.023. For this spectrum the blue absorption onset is 697.851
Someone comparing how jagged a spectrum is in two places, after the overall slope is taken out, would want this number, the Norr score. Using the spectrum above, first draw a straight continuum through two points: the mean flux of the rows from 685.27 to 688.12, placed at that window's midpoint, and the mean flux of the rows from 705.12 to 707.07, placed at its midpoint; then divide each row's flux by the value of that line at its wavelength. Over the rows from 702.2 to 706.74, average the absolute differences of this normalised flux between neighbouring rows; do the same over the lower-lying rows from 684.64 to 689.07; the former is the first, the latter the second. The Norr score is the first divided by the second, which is 1.7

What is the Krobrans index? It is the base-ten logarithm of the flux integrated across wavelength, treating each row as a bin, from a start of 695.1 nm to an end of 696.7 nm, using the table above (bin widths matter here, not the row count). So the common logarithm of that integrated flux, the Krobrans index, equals 1.64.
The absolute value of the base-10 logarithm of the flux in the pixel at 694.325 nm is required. 1.41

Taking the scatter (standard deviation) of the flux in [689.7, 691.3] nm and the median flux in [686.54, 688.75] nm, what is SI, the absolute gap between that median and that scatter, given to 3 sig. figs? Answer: 23.5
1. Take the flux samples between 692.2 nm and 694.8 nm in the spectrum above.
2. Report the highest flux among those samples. 29.58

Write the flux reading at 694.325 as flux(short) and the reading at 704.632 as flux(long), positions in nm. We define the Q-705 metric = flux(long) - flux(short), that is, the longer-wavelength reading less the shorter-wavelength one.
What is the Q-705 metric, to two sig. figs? -1.8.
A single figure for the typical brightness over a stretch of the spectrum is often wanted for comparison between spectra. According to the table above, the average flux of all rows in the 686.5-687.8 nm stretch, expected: 24.8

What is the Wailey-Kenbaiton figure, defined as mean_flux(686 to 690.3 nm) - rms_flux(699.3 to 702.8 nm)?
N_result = -0.2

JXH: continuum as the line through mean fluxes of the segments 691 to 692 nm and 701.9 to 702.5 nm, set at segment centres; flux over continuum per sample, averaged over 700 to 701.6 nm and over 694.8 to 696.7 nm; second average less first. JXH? 0.17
